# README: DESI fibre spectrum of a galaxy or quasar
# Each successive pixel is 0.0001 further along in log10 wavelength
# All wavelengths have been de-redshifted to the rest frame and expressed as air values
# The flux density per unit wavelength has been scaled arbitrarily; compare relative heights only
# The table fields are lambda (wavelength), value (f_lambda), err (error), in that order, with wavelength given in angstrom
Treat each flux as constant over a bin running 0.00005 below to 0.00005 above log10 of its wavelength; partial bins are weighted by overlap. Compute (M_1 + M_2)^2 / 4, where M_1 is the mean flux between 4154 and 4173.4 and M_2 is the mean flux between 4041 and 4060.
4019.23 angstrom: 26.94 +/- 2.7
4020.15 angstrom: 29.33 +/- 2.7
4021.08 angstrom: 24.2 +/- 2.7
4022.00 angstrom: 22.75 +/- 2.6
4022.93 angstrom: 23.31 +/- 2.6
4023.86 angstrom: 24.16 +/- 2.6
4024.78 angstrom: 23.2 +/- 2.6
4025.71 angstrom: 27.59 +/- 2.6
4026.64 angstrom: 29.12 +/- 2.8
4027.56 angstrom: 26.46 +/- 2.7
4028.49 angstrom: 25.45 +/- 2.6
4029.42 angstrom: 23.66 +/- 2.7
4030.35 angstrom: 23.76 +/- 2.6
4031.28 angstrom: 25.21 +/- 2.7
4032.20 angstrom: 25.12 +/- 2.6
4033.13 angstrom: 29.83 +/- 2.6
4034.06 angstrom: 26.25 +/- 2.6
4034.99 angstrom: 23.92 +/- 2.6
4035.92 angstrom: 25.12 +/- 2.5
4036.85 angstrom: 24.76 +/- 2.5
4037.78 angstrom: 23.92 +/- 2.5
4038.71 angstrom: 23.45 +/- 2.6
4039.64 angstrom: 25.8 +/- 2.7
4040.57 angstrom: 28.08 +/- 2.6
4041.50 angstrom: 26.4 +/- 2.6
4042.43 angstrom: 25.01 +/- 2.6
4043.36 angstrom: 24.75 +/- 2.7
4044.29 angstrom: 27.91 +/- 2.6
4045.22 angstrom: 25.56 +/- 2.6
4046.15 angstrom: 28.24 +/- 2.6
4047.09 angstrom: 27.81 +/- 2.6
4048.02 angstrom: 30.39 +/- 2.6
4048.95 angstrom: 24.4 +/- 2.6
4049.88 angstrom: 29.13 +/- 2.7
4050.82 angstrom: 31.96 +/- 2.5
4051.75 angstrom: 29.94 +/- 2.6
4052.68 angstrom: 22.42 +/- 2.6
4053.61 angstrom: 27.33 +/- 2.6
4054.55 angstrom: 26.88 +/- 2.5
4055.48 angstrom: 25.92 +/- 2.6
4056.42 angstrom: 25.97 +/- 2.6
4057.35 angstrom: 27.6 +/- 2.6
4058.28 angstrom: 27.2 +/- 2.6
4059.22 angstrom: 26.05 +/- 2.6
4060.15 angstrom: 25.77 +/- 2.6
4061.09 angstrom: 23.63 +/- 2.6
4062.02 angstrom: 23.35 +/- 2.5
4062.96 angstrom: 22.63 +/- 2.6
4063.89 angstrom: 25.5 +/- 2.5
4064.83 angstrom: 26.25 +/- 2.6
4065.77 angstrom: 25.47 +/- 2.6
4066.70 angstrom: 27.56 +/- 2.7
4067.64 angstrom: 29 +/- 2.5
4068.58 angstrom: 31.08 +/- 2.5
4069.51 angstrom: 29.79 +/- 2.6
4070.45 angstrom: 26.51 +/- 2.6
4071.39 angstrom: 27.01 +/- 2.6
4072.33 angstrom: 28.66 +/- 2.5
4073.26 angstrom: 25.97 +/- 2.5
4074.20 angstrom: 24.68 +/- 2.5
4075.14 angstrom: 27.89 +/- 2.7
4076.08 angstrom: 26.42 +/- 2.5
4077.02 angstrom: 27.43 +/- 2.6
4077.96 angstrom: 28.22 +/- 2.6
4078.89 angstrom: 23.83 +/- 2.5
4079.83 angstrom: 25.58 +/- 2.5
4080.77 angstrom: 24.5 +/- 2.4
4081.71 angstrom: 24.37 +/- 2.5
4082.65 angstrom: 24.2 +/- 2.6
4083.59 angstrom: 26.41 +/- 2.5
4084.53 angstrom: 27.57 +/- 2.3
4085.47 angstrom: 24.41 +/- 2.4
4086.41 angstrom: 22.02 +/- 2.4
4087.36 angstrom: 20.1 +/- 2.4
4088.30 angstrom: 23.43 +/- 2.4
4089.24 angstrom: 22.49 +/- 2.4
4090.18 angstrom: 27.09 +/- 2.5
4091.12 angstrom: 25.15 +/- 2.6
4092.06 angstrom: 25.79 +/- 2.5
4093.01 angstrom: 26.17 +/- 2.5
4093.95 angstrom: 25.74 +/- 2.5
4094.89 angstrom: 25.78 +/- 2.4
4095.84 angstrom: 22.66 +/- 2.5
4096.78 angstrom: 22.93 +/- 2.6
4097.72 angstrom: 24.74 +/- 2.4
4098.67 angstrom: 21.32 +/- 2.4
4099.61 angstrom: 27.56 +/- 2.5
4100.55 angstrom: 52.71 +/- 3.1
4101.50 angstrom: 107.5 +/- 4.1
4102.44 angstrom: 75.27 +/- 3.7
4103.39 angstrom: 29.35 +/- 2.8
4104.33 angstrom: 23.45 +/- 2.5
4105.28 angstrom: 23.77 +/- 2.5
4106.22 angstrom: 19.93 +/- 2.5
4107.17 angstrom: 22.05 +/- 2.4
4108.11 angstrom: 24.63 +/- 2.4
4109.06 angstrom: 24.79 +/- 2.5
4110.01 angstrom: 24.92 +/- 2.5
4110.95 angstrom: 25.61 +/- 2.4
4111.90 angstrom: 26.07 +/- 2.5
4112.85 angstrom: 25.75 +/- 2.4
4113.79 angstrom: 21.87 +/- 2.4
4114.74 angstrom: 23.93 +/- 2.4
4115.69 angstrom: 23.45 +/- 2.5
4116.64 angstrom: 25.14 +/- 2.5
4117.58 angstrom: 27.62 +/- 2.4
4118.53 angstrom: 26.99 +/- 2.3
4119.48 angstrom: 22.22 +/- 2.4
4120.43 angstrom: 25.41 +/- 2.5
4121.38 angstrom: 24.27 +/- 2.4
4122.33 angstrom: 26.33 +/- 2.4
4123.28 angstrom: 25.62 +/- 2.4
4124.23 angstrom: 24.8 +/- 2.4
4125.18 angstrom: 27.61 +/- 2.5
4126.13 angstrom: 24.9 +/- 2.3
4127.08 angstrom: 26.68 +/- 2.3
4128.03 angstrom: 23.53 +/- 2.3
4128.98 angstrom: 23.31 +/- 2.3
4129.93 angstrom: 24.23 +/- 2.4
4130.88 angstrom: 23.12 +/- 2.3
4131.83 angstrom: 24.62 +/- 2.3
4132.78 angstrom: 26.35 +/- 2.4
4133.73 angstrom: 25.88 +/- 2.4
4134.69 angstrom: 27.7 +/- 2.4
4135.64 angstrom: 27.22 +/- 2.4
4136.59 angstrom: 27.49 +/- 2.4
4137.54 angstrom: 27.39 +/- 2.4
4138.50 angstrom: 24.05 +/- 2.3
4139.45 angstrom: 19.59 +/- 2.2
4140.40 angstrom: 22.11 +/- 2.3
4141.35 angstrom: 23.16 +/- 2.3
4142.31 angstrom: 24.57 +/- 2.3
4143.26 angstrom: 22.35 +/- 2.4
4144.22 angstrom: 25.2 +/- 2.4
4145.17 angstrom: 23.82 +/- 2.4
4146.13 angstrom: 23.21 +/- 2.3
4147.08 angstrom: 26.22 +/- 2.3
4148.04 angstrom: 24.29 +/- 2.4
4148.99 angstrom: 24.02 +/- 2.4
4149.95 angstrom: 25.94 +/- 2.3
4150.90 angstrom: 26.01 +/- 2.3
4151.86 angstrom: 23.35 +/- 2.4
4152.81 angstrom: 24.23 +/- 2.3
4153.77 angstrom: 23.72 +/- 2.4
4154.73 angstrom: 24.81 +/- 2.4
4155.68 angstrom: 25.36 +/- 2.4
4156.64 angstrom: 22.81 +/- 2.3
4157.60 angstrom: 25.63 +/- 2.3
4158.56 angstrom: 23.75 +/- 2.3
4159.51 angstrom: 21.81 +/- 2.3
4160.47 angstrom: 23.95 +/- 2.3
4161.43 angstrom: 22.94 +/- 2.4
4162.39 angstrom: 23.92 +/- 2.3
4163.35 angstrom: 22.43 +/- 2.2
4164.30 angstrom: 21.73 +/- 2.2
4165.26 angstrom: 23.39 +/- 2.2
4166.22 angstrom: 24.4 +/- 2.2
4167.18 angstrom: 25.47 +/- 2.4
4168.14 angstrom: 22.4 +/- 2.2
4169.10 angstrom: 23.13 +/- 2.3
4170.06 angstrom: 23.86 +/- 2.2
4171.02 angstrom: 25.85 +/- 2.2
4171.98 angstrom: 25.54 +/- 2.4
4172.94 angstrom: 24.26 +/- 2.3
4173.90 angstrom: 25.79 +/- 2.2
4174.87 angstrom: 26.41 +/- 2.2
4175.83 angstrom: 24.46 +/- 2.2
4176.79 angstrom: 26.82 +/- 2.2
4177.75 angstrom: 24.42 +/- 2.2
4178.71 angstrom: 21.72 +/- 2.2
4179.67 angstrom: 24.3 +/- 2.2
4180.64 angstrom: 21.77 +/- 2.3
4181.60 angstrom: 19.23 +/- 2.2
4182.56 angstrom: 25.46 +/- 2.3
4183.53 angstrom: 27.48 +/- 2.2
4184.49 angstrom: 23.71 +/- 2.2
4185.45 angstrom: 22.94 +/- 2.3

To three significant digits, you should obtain 648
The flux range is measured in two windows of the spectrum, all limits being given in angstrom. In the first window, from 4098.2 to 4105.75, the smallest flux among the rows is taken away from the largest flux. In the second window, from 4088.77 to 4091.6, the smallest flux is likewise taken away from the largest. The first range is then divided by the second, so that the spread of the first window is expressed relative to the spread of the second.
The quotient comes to 18.7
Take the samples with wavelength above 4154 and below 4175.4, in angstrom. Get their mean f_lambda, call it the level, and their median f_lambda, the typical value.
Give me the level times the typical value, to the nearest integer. 576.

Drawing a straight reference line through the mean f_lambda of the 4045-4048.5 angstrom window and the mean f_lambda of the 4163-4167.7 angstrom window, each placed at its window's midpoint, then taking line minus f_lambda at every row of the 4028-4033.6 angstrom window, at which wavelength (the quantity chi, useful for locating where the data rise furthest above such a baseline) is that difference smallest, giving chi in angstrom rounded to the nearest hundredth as 4033.13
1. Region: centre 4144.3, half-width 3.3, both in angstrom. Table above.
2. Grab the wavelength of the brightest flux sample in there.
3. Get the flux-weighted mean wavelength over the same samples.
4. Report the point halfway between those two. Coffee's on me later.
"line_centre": 4145.7 angstrom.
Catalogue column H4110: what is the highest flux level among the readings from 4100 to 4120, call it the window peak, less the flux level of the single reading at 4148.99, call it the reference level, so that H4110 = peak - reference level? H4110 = 83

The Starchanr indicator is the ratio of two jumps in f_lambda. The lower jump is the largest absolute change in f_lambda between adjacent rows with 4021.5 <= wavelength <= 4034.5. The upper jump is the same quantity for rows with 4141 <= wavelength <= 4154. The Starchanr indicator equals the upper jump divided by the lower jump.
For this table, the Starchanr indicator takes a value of 0.64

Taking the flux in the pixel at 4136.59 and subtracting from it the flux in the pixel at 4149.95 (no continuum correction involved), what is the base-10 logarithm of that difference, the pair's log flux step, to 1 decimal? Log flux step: 0.2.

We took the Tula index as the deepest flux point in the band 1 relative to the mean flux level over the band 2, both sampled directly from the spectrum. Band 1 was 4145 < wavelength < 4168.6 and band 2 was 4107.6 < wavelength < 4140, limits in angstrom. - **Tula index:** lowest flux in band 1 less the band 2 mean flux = -3.4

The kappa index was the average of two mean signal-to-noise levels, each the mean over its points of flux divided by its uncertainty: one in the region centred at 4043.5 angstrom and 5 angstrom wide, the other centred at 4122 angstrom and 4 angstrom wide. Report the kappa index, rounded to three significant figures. 10.2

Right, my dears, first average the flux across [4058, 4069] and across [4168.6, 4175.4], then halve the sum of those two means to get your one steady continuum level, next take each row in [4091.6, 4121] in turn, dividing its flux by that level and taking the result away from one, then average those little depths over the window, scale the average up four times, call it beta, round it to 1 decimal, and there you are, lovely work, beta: -0.7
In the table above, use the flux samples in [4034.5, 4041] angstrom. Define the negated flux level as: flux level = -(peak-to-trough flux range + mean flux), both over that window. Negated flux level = -29.6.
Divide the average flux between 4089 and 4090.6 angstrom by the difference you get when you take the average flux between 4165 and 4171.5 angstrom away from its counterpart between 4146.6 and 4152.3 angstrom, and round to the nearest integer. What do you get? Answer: 28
